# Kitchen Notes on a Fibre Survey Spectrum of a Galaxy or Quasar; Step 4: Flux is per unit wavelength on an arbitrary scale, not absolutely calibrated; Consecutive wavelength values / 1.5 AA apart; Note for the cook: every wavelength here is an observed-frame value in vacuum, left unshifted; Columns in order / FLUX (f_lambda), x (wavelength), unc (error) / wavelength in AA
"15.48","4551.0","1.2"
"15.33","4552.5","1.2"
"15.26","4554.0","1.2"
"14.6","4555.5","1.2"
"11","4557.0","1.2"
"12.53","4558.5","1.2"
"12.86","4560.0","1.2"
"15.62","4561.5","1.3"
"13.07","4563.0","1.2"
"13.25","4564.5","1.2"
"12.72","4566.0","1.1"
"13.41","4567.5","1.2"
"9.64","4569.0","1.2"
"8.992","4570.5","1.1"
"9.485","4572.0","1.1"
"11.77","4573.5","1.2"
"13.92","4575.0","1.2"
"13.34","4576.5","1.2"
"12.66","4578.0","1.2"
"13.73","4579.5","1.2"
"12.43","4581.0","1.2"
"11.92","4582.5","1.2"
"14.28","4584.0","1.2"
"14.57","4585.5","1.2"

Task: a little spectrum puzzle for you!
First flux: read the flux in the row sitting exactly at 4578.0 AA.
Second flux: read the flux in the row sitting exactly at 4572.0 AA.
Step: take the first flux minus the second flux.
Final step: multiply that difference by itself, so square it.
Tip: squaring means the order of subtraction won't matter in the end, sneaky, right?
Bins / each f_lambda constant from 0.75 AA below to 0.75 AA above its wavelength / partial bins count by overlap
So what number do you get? 10.1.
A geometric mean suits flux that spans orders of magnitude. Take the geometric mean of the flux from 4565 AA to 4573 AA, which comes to 10.7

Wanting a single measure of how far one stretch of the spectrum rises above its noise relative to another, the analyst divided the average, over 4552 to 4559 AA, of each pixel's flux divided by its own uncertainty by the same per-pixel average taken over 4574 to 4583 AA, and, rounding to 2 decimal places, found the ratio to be 1.06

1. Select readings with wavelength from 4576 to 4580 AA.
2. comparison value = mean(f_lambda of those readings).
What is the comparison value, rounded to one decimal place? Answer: 13.2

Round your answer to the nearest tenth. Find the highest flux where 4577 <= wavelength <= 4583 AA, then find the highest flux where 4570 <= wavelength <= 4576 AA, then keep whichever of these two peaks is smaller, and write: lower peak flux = 13.7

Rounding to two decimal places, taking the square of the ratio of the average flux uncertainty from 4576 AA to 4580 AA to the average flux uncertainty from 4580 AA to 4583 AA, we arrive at 1.00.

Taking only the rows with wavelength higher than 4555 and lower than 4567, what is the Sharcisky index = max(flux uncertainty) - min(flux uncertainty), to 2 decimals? 0.20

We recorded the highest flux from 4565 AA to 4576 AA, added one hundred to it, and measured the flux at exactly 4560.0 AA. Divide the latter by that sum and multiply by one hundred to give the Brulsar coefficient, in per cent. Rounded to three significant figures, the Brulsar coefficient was 11.3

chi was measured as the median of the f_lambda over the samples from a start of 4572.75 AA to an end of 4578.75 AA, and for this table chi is 13.00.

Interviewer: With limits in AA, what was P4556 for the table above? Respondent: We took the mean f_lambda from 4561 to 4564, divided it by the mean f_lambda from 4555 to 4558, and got 1.12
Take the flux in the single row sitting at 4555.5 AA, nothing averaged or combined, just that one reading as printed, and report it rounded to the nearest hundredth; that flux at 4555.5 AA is 14.60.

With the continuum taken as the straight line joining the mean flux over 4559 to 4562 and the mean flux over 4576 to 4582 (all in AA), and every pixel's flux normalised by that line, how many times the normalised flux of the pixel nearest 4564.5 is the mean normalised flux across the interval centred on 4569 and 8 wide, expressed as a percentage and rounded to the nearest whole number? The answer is 84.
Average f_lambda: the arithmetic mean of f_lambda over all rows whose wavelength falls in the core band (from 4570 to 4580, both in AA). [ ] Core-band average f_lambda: 12.0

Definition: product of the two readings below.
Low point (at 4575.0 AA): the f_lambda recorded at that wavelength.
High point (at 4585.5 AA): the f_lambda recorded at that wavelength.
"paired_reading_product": 203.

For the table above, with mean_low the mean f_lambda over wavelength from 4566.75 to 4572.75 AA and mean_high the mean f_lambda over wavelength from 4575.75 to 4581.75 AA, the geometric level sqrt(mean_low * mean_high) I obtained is 11.6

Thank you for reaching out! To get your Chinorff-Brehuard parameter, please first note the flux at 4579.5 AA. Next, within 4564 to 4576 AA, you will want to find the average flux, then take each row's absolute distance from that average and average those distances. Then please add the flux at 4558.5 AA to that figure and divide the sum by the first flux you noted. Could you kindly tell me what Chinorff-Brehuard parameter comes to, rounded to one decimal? 1.0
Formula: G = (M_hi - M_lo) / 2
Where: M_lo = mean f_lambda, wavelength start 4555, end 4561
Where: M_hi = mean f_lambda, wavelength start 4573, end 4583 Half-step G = 0.04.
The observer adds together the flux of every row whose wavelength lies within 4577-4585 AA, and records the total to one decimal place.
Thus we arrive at 65.0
